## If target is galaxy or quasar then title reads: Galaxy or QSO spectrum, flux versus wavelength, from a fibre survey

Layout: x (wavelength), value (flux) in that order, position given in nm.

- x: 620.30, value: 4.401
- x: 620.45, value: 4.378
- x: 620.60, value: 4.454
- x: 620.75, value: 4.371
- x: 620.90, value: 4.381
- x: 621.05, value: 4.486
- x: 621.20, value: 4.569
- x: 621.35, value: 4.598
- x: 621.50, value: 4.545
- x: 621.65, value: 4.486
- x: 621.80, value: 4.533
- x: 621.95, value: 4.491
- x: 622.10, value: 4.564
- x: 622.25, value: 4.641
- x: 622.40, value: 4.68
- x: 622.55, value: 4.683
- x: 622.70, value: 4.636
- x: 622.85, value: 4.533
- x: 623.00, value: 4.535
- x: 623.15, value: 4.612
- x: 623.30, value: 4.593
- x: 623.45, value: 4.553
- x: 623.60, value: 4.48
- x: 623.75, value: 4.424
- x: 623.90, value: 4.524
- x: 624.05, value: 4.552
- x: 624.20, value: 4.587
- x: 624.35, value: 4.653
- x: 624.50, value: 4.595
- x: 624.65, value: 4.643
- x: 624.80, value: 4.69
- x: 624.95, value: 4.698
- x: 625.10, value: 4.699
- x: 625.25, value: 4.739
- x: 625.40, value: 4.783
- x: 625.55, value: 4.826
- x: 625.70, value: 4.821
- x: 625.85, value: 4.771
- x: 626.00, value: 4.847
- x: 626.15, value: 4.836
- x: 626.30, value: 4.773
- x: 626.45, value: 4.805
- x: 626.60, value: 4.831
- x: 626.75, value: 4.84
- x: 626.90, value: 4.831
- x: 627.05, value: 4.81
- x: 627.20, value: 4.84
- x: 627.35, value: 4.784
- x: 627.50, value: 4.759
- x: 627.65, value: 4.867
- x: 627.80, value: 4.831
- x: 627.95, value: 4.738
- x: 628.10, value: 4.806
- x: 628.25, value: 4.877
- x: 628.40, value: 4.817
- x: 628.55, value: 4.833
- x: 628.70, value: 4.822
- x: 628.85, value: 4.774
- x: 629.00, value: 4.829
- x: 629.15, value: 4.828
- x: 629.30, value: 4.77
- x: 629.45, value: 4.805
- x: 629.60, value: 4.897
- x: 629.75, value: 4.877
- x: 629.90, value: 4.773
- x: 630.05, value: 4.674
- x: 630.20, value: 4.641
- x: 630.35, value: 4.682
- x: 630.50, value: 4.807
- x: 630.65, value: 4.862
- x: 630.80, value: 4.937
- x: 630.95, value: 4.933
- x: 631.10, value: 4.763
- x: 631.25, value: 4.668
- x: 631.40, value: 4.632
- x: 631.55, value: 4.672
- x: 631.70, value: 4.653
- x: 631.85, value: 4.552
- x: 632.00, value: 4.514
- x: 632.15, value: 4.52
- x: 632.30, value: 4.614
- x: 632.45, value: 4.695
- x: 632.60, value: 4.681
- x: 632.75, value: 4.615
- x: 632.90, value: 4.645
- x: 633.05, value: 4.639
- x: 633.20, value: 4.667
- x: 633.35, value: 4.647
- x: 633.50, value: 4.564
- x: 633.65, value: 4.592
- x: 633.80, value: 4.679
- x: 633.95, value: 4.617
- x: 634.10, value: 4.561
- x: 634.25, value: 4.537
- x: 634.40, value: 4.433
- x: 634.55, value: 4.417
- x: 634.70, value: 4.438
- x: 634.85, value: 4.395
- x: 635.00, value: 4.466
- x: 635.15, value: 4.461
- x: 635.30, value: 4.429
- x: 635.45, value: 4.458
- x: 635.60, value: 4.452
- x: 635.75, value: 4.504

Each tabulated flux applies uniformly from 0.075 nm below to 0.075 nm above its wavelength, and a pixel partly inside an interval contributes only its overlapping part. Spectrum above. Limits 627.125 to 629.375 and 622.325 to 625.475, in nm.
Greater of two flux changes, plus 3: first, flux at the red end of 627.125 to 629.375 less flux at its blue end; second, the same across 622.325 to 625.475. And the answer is 3.10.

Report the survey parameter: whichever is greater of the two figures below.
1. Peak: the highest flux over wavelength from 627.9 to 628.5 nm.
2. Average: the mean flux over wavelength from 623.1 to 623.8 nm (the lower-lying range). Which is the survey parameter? 4.88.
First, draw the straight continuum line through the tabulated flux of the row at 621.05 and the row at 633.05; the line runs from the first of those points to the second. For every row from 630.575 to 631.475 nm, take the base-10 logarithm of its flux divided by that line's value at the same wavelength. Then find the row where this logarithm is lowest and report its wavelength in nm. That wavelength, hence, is 631.40 nm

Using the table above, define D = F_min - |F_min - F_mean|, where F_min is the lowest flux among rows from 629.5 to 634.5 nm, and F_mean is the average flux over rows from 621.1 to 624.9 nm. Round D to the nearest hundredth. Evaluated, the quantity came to 4.29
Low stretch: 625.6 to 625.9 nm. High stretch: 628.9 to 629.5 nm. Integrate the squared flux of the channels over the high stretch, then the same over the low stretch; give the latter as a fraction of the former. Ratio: 0.5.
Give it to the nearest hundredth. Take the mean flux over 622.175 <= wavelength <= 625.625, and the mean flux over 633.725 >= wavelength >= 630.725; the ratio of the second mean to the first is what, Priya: 1.01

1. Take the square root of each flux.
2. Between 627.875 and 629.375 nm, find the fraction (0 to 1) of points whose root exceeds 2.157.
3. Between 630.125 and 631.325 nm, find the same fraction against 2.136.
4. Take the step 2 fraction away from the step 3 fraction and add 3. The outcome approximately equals 3.0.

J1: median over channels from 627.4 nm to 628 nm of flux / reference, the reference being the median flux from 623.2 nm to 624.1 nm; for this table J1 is 1.06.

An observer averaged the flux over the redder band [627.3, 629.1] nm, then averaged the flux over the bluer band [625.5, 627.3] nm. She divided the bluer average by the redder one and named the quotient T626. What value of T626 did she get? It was 1.00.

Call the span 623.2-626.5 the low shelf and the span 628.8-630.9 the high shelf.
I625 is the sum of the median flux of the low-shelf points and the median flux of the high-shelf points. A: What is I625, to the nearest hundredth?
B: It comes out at 9.50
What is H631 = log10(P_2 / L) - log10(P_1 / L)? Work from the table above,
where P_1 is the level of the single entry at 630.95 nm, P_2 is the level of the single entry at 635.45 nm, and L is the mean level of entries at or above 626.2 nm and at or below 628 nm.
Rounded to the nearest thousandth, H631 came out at -0.044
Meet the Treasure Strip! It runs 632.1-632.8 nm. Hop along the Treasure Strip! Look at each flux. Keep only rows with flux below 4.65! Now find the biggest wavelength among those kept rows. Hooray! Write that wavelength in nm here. 632.75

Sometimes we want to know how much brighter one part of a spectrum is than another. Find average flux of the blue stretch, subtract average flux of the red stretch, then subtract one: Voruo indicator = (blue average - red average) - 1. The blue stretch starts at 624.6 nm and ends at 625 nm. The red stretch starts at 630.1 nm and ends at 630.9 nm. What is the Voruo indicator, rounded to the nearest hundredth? -1.11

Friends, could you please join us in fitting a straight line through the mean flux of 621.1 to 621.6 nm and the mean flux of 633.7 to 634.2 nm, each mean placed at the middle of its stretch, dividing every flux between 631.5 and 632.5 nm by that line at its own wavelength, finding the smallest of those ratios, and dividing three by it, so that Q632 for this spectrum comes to 3.06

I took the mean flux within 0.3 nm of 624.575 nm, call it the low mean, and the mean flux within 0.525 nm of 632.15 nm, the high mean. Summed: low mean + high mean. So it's 9.25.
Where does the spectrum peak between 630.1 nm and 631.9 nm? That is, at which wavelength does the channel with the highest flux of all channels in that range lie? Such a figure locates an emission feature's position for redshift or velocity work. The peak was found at 630.80 nm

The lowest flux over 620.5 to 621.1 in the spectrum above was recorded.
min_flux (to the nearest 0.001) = 4.371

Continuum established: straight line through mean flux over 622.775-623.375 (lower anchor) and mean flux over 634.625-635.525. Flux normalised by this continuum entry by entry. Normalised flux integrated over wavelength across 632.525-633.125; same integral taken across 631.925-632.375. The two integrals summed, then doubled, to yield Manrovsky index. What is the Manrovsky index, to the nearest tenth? 2.2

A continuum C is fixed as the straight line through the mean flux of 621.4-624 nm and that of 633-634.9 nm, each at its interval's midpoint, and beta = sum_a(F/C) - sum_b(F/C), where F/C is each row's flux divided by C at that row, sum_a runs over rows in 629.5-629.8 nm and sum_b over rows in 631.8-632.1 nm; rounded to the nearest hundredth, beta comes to 0.15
